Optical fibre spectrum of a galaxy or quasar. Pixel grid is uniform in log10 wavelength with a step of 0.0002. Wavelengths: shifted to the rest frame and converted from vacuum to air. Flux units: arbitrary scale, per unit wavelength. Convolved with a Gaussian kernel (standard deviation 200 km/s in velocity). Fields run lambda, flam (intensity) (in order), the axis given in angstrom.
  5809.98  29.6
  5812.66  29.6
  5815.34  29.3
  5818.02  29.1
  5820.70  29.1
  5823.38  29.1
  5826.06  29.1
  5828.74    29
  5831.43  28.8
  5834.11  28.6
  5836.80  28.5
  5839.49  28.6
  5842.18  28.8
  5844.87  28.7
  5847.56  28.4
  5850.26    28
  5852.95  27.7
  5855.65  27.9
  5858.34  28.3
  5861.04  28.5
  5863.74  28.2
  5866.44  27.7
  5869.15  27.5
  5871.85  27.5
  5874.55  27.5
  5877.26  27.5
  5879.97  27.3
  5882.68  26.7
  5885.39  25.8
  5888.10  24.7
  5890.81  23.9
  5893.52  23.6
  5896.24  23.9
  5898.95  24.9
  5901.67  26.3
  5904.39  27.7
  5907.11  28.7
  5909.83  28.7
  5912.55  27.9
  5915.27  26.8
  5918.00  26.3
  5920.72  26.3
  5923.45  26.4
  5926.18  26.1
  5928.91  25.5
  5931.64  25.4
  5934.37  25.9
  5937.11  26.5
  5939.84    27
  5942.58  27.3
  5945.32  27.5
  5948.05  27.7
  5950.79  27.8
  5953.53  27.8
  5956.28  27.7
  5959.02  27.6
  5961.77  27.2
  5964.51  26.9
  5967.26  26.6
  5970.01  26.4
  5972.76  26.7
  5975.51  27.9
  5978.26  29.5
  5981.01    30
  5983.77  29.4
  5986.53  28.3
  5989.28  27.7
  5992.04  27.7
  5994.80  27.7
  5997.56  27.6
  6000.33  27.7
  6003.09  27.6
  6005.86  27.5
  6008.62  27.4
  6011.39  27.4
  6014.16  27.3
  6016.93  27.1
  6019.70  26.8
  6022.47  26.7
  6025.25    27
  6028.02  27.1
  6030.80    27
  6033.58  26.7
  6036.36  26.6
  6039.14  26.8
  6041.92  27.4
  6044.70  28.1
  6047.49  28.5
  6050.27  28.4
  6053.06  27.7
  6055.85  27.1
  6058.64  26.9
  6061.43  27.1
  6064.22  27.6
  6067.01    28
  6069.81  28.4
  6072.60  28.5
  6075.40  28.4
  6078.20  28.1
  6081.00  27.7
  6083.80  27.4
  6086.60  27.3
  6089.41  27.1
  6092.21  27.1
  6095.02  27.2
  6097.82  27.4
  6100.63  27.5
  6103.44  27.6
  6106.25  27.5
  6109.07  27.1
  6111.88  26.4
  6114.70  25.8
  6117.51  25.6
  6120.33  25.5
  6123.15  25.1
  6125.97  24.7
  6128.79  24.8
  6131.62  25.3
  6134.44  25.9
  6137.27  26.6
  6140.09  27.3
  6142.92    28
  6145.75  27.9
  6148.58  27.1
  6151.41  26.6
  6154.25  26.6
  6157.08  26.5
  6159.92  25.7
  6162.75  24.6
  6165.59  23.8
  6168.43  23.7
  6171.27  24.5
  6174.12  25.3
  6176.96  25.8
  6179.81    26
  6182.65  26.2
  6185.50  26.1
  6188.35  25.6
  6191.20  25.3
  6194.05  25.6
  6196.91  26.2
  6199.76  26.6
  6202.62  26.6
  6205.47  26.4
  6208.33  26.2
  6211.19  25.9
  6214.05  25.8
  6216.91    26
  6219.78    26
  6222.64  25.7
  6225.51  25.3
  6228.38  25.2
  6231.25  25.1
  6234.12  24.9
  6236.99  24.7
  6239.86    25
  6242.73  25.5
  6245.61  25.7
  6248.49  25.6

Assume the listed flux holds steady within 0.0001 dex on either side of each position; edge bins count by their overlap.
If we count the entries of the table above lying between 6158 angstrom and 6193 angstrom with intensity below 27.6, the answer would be 12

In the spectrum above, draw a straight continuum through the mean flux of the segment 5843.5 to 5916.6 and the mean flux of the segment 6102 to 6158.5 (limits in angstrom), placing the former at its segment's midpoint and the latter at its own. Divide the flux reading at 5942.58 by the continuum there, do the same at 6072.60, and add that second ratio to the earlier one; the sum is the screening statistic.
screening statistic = 2.09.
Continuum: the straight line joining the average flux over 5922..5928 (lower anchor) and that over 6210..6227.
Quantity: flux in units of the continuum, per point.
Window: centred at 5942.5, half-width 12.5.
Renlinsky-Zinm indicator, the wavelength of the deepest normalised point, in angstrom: 5931.64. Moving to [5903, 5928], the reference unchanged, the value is 5926.18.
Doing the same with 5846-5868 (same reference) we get 5852.95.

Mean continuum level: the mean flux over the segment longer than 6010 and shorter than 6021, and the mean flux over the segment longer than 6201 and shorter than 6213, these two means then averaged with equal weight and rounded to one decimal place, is 26.7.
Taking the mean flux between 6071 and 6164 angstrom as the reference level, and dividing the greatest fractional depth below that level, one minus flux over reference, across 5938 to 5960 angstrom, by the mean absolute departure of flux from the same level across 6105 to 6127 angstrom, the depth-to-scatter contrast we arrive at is -0.010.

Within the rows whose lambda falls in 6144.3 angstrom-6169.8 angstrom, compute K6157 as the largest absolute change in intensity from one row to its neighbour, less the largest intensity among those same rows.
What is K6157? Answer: -26.8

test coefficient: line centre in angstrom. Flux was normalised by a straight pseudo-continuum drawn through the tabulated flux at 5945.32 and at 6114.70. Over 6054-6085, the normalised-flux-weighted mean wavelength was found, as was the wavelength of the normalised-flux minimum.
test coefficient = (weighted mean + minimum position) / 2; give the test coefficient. 6064.3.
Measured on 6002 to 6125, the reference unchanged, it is 6093.1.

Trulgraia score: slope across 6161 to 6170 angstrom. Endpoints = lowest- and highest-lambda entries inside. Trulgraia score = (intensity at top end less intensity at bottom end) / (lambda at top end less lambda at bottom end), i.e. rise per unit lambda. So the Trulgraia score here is -0.16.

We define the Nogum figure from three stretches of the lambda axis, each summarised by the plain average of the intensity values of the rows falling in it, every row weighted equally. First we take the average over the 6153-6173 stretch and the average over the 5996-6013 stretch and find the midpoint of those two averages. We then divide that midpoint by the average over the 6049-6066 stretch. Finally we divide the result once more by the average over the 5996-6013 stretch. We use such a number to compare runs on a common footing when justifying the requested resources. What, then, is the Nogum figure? 0.0348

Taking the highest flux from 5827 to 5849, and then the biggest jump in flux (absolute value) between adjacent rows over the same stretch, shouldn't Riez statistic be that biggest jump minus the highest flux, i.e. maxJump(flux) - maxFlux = -28.7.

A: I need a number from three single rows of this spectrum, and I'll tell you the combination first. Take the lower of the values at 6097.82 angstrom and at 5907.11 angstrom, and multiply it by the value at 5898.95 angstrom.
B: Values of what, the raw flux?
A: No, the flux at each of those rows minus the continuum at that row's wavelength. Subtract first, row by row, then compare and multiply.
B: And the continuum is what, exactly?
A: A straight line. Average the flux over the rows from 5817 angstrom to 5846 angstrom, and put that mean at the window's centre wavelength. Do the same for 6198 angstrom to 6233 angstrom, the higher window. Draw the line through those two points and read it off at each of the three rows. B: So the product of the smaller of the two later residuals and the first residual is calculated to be -1.5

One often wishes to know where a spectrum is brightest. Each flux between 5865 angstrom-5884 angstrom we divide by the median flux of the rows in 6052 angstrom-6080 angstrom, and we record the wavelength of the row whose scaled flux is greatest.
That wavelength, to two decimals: 5866.44 angstrom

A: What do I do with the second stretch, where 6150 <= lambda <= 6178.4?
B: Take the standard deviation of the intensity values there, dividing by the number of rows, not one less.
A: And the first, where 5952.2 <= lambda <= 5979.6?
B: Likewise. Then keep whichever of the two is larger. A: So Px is 1.06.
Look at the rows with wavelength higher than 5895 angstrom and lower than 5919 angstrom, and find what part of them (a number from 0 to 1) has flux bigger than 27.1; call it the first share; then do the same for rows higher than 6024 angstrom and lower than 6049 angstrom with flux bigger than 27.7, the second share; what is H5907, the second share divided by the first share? 0.50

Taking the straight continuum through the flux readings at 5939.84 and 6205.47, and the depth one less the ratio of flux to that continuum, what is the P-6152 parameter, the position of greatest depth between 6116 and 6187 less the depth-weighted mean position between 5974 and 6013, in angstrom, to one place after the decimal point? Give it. 180.2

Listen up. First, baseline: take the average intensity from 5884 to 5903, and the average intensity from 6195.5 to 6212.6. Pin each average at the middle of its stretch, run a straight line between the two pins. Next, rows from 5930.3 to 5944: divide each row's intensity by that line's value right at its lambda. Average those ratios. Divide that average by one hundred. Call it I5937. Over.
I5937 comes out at 0.0106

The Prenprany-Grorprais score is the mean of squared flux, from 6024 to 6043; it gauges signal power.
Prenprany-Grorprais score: 726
